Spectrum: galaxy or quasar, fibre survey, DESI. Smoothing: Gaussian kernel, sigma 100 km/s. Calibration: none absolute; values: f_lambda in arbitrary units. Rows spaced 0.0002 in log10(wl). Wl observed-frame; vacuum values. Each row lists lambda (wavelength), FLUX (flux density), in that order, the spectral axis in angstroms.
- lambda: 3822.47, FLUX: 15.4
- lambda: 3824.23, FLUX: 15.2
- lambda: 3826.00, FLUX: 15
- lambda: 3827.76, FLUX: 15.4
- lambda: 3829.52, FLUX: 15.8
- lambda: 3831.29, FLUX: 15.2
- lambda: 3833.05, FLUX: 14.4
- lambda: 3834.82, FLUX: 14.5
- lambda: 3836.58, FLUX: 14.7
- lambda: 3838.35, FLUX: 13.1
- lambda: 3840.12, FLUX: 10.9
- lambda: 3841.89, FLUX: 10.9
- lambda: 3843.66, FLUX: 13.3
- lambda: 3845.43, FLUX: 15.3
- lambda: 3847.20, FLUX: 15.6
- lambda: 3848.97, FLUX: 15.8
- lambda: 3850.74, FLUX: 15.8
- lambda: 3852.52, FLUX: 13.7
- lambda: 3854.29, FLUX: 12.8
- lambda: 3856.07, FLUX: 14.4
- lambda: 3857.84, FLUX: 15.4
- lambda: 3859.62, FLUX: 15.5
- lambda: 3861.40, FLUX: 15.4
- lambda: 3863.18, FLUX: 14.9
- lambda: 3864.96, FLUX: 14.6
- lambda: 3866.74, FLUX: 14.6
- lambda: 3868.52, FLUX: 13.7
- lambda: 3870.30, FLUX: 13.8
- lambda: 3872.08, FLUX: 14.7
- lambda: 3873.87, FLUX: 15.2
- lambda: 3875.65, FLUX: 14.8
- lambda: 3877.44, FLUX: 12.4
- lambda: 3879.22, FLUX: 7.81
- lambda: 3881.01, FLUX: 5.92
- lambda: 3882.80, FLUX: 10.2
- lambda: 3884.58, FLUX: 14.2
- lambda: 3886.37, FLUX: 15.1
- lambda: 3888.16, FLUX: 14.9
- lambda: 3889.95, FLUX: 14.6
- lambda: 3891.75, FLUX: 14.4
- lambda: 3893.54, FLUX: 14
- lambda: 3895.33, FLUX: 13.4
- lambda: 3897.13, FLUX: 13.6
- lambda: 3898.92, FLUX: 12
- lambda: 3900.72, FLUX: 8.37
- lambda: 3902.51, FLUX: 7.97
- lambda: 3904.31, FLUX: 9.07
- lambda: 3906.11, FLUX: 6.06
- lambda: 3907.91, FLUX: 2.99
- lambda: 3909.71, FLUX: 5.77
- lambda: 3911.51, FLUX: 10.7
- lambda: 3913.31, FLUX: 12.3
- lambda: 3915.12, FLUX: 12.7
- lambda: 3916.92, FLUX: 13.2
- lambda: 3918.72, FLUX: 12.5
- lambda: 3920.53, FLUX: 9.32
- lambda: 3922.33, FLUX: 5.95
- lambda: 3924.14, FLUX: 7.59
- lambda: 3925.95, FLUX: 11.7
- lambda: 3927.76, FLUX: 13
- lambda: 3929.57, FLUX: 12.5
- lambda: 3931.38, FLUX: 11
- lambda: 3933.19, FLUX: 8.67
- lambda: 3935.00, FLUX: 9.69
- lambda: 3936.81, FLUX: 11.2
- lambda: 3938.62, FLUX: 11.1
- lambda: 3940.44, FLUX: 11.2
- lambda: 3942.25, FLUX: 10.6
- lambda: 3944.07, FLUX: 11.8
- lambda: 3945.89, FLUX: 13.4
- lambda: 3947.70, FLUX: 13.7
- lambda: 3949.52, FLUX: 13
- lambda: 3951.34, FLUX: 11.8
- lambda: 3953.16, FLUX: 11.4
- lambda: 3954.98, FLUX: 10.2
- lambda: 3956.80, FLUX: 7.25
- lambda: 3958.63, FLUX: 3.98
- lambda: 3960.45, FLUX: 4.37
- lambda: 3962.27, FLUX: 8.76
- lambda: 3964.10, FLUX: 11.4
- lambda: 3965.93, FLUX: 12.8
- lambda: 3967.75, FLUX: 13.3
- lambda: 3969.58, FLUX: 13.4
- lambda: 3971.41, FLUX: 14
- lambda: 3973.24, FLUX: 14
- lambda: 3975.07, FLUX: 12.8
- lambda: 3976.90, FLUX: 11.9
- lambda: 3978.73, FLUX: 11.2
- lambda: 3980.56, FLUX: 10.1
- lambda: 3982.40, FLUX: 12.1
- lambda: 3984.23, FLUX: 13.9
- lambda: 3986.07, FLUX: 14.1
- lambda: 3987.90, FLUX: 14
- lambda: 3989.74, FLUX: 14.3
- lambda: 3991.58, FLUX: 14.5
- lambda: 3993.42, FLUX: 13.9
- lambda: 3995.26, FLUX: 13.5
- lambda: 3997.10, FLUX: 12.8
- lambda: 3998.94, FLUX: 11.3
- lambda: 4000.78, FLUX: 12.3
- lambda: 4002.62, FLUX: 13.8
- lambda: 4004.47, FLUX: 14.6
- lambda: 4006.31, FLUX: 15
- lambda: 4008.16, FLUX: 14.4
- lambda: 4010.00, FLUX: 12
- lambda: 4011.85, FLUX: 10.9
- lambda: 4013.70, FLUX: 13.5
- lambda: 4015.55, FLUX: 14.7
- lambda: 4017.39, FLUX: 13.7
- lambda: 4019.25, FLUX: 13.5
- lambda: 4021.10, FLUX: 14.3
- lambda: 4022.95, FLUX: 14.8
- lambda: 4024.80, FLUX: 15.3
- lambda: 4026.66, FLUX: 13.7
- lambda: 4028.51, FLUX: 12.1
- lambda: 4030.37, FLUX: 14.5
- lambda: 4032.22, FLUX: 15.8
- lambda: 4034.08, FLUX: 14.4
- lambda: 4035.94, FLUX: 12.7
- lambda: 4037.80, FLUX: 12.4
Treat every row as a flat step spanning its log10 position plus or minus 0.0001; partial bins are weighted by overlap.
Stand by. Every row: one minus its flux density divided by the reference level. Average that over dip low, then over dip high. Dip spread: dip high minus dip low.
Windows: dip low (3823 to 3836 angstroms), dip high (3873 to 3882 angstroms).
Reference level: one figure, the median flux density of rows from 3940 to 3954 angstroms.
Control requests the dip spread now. 0.3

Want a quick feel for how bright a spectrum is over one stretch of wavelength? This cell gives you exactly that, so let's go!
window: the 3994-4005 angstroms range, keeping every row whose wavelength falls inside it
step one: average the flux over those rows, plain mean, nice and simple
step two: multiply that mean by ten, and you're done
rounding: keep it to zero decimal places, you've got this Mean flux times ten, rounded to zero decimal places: 130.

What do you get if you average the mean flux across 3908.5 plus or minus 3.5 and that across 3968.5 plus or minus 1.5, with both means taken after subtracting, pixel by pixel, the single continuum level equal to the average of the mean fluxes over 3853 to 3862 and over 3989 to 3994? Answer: -5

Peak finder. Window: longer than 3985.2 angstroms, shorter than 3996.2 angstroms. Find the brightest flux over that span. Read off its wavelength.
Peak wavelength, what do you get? 3991.58 angstroms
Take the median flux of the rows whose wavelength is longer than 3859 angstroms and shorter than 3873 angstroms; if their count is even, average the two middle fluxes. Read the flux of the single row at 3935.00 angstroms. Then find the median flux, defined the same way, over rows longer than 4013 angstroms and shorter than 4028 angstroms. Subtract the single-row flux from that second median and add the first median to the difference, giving 19.0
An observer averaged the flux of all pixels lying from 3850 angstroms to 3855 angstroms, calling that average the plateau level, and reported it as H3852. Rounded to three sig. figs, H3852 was 14.1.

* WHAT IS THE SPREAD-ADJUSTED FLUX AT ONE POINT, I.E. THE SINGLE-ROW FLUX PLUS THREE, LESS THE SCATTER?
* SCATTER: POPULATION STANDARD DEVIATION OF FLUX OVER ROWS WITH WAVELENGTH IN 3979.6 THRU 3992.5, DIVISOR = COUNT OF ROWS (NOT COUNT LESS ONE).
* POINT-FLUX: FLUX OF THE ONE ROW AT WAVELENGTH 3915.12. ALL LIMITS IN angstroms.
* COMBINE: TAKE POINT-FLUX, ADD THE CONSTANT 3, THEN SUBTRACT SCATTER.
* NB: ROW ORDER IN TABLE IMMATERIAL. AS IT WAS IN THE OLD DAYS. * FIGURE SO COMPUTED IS 14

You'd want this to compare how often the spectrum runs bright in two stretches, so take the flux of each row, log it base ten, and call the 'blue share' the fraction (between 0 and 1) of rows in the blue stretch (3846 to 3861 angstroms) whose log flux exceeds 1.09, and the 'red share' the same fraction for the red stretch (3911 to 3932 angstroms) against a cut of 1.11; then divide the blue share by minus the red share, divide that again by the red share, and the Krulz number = -36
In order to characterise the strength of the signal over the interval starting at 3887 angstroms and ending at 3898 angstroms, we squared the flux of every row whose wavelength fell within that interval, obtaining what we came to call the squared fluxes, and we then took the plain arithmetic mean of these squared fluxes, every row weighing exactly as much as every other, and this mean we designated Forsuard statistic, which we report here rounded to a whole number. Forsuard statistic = 201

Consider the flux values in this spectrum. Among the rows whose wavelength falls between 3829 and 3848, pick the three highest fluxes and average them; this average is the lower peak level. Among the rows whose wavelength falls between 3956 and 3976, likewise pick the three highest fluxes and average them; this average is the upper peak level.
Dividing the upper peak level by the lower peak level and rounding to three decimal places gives 0.887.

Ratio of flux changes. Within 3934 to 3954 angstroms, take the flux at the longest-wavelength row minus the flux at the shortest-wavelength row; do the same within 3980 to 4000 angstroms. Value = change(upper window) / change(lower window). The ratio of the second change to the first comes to 0.7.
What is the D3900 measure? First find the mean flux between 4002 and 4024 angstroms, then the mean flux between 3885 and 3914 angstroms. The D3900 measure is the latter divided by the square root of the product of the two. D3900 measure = 0.89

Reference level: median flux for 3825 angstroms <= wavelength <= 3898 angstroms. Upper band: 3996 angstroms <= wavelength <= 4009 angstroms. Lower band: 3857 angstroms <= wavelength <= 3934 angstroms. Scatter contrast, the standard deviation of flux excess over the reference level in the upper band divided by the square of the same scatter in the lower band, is 0.12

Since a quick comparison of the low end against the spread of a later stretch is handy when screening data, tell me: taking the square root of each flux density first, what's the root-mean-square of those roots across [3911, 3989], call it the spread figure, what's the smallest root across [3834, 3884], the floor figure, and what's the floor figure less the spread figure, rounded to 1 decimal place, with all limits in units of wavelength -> -0.9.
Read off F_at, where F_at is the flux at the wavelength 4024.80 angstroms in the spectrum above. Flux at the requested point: 15.3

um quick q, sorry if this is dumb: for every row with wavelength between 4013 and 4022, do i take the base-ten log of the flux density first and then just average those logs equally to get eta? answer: 1.14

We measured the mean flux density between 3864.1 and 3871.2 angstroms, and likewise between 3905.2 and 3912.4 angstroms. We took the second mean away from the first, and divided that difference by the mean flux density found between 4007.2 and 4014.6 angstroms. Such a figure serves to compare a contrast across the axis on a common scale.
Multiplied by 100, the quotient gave 61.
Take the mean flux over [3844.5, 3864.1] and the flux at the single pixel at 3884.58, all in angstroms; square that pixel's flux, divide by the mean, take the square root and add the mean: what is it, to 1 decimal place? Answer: 18.6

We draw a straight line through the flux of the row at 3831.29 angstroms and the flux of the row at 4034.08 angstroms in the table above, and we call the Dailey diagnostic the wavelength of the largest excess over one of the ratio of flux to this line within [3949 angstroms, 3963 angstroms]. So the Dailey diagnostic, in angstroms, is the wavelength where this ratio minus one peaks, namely 3949.52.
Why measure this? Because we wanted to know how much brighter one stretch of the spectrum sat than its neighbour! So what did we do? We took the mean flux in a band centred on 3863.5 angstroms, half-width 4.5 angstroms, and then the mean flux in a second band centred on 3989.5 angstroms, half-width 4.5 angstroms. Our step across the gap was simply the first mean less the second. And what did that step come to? 0.8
